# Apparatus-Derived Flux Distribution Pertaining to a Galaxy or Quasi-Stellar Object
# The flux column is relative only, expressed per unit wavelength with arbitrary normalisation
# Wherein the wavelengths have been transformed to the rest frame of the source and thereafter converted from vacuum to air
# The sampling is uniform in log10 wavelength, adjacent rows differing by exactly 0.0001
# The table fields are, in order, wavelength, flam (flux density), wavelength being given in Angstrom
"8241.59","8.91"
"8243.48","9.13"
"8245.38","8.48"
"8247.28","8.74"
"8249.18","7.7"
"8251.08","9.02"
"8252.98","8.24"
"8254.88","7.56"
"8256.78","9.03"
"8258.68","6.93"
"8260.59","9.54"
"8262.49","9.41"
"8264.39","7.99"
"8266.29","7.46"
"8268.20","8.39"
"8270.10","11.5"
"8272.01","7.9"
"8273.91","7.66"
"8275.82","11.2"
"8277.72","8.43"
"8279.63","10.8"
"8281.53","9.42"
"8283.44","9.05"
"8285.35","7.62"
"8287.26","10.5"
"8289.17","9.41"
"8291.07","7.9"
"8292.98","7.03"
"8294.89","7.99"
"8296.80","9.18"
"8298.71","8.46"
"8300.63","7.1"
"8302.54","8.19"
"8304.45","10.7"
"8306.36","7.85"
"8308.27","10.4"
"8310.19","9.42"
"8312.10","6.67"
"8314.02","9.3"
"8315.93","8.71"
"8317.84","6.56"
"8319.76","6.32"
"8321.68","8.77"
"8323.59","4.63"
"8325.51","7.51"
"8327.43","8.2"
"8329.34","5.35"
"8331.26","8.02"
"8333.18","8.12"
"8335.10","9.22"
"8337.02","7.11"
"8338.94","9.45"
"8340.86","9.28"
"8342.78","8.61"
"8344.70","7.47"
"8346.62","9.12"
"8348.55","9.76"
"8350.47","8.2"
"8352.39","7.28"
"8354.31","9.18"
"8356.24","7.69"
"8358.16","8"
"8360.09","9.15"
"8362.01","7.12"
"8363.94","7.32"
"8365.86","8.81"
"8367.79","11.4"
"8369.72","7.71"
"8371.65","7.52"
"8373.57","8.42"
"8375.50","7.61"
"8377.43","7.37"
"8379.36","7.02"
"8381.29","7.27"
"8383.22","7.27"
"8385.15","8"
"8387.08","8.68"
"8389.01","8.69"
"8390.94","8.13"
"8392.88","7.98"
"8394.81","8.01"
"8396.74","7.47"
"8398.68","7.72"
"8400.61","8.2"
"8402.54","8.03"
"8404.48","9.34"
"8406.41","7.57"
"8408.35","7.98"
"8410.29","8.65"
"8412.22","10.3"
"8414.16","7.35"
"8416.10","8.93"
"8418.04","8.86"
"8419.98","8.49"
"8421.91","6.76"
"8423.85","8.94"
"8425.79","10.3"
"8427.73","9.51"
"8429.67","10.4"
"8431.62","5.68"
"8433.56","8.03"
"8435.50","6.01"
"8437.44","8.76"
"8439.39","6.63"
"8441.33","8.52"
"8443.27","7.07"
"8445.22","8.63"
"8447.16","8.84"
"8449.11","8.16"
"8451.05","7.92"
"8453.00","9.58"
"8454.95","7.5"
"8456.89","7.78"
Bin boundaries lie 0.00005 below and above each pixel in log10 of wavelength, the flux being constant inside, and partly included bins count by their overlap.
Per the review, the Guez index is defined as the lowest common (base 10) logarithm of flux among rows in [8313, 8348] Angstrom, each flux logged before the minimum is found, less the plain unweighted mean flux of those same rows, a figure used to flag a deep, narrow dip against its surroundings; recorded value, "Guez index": -7.2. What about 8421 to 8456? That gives -7.4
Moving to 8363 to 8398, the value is -7.2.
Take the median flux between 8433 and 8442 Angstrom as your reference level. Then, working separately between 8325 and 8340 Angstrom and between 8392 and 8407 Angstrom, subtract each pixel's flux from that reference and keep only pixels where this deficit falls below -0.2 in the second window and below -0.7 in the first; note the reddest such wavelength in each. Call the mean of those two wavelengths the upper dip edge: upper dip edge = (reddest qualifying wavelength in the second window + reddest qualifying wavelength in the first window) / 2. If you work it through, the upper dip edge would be 8371.7 Angstrom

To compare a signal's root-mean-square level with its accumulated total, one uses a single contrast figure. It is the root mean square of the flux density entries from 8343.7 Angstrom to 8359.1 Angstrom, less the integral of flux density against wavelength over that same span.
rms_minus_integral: -120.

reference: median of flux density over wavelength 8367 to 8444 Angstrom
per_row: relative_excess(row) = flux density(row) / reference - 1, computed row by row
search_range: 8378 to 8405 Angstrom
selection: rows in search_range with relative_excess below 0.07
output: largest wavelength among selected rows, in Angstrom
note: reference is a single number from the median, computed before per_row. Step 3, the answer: 8402.54 Angstrom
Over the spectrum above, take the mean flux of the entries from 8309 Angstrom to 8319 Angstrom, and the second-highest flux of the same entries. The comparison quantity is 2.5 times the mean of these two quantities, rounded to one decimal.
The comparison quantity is 21.8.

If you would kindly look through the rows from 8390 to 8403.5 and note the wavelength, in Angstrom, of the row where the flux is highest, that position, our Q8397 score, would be 8400.61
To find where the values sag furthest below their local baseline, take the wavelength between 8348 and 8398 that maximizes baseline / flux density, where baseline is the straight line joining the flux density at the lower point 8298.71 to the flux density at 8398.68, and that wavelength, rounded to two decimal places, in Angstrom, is 8362.01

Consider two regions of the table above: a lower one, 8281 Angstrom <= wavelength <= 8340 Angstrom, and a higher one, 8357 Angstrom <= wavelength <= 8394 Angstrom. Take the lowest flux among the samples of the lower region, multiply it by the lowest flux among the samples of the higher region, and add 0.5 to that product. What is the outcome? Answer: 33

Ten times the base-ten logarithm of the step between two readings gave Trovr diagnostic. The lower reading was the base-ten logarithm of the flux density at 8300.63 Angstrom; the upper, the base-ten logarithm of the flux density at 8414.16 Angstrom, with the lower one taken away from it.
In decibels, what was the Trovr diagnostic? -18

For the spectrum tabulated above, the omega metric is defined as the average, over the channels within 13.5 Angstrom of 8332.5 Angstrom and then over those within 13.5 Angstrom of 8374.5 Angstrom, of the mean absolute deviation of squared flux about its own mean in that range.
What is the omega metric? 15.1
